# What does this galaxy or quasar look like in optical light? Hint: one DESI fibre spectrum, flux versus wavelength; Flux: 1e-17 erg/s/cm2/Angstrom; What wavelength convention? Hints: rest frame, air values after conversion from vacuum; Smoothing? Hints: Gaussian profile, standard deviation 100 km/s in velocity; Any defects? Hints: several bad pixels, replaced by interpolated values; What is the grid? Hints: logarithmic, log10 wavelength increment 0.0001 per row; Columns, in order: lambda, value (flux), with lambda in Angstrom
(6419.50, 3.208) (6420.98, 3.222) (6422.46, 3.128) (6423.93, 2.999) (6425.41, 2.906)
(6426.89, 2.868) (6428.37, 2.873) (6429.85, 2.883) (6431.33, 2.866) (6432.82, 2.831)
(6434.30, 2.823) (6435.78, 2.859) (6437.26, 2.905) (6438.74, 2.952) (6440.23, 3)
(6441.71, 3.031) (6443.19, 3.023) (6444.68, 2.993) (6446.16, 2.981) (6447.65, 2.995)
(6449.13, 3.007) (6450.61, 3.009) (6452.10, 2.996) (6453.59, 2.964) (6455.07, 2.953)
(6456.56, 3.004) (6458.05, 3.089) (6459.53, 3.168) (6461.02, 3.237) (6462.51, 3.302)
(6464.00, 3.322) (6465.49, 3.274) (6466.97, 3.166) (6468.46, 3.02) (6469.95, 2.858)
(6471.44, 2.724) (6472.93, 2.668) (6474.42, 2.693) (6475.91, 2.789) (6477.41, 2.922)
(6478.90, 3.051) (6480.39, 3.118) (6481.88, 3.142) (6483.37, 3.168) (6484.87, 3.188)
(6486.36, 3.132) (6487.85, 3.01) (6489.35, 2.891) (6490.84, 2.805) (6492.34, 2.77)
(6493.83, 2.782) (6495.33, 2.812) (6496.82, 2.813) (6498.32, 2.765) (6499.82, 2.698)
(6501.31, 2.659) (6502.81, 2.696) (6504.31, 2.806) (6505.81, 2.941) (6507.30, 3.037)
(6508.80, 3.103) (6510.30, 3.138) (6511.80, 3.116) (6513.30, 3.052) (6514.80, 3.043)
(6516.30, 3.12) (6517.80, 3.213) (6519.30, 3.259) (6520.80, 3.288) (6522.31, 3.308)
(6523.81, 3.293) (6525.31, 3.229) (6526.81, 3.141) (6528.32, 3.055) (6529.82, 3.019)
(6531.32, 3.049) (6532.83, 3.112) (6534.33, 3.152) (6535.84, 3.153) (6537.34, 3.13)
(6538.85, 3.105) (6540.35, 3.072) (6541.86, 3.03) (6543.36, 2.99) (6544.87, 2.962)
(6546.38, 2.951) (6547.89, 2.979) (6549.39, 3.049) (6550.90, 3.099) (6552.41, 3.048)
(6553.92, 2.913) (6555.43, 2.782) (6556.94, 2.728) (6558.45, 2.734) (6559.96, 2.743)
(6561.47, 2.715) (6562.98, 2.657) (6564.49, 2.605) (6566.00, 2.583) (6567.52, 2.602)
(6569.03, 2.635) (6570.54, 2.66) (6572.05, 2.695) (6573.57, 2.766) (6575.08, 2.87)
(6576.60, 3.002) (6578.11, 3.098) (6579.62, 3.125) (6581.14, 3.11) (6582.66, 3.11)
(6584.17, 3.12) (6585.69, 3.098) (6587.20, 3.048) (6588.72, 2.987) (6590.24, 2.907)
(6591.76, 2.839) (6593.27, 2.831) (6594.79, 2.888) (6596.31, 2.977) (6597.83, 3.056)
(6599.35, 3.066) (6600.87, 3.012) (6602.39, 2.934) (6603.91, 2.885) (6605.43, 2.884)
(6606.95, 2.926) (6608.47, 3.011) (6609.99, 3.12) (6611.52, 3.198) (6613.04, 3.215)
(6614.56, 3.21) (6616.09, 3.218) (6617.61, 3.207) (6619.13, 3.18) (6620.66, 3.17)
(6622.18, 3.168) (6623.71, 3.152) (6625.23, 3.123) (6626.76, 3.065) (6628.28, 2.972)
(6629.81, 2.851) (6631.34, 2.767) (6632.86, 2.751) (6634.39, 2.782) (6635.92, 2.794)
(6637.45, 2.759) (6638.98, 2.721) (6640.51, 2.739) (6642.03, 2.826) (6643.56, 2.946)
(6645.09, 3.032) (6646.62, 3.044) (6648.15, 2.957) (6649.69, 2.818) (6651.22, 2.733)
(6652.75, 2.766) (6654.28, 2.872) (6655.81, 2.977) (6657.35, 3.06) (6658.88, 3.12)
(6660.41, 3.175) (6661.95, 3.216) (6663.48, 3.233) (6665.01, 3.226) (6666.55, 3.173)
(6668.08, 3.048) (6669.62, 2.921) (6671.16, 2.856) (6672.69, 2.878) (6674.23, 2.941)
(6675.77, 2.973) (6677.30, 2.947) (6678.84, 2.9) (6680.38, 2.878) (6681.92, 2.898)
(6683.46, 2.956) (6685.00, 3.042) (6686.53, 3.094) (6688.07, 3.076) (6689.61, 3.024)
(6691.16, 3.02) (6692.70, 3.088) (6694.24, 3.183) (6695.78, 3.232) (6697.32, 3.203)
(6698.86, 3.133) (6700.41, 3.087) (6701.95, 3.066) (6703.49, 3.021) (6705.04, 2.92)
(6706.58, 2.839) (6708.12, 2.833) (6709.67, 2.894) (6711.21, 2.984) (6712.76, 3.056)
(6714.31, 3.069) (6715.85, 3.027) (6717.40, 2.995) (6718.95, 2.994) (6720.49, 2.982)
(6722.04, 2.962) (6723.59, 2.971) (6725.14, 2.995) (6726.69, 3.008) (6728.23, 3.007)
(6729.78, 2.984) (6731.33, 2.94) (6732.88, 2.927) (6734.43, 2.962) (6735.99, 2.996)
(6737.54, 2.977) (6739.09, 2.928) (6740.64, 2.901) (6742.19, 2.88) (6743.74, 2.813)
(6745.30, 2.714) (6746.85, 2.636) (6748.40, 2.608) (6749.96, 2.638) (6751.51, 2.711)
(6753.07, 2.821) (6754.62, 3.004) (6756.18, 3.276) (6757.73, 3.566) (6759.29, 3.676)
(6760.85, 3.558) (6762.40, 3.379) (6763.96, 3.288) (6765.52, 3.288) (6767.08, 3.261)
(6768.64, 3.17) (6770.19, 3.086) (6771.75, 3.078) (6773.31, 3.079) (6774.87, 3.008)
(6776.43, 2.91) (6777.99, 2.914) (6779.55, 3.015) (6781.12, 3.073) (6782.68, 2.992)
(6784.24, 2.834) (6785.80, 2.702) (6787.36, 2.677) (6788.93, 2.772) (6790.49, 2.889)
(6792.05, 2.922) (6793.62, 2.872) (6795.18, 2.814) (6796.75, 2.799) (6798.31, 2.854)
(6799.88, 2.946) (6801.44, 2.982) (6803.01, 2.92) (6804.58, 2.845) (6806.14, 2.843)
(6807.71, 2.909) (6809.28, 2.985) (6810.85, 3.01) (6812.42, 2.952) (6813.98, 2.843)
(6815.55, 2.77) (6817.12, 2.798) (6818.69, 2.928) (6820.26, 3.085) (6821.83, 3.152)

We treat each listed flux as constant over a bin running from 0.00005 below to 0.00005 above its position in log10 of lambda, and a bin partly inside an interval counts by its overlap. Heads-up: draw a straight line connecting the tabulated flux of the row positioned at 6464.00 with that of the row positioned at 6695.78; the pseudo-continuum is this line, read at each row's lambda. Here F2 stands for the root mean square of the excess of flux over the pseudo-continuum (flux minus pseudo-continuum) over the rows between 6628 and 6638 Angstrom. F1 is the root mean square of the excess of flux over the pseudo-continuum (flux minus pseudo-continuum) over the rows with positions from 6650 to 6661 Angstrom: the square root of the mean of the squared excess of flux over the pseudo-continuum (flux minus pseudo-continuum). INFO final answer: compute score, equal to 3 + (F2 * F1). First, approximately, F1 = 0.33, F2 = 0.45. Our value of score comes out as 3.150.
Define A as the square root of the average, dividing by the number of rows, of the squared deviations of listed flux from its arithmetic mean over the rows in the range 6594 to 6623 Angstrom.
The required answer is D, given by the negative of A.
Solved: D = -0.12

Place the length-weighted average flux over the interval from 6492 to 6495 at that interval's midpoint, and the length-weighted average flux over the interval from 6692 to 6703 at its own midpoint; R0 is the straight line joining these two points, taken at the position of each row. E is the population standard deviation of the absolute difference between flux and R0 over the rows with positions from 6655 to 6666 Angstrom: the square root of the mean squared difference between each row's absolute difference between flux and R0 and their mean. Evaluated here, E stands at 0.05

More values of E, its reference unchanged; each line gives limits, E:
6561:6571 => 0.04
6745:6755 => 0.12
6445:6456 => 0.02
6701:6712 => 0.09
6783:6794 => 0.08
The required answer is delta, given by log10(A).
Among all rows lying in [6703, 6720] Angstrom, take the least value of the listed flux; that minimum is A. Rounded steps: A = 2.833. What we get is 0.452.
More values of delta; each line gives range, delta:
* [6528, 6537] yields 0.480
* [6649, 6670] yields 0.437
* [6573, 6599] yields 0.442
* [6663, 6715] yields 0.452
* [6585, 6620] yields 0.452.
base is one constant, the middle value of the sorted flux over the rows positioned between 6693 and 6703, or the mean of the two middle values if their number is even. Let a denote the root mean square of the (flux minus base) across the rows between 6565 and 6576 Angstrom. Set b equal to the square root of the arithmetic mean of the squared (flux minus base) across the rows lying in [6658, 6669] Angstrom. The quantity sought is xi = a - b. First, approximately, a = 0.48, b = 0.06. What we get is 0.42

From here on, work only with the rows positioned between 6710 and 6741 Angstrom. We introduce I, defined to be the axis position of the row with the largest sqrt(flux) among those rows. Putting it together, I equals 6714.31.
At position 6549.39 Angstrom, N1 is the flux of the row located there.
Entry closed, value 3.049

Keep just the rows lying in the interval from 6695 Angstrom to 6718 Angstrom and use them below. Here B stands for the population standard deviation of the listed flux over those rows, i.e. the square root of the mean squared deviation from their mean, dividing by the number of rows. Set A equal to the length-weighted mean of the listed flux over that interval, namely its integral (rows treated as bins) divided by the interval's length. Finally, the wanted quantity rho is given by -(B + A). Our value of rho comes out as -3.14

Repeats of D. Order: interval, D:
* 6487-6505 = -0.09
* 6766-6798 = -0.15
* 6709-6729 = -0.04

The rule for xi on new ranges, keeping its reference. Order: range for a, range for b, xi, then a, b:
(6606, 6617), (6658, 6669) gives 0.05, 0.11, 0.06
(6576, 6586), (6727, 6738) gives -0.12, 0.07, 0.19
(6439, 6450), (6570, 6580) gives -0.17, 0.15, 0.32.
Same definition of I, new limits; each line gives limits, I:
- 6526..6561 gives 6535.84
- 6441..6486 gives 6464.00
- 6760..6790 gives 6760.85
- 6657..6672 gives 6663.48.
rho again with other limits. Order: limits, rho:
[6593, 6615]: -3.14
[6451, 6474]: -3.24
